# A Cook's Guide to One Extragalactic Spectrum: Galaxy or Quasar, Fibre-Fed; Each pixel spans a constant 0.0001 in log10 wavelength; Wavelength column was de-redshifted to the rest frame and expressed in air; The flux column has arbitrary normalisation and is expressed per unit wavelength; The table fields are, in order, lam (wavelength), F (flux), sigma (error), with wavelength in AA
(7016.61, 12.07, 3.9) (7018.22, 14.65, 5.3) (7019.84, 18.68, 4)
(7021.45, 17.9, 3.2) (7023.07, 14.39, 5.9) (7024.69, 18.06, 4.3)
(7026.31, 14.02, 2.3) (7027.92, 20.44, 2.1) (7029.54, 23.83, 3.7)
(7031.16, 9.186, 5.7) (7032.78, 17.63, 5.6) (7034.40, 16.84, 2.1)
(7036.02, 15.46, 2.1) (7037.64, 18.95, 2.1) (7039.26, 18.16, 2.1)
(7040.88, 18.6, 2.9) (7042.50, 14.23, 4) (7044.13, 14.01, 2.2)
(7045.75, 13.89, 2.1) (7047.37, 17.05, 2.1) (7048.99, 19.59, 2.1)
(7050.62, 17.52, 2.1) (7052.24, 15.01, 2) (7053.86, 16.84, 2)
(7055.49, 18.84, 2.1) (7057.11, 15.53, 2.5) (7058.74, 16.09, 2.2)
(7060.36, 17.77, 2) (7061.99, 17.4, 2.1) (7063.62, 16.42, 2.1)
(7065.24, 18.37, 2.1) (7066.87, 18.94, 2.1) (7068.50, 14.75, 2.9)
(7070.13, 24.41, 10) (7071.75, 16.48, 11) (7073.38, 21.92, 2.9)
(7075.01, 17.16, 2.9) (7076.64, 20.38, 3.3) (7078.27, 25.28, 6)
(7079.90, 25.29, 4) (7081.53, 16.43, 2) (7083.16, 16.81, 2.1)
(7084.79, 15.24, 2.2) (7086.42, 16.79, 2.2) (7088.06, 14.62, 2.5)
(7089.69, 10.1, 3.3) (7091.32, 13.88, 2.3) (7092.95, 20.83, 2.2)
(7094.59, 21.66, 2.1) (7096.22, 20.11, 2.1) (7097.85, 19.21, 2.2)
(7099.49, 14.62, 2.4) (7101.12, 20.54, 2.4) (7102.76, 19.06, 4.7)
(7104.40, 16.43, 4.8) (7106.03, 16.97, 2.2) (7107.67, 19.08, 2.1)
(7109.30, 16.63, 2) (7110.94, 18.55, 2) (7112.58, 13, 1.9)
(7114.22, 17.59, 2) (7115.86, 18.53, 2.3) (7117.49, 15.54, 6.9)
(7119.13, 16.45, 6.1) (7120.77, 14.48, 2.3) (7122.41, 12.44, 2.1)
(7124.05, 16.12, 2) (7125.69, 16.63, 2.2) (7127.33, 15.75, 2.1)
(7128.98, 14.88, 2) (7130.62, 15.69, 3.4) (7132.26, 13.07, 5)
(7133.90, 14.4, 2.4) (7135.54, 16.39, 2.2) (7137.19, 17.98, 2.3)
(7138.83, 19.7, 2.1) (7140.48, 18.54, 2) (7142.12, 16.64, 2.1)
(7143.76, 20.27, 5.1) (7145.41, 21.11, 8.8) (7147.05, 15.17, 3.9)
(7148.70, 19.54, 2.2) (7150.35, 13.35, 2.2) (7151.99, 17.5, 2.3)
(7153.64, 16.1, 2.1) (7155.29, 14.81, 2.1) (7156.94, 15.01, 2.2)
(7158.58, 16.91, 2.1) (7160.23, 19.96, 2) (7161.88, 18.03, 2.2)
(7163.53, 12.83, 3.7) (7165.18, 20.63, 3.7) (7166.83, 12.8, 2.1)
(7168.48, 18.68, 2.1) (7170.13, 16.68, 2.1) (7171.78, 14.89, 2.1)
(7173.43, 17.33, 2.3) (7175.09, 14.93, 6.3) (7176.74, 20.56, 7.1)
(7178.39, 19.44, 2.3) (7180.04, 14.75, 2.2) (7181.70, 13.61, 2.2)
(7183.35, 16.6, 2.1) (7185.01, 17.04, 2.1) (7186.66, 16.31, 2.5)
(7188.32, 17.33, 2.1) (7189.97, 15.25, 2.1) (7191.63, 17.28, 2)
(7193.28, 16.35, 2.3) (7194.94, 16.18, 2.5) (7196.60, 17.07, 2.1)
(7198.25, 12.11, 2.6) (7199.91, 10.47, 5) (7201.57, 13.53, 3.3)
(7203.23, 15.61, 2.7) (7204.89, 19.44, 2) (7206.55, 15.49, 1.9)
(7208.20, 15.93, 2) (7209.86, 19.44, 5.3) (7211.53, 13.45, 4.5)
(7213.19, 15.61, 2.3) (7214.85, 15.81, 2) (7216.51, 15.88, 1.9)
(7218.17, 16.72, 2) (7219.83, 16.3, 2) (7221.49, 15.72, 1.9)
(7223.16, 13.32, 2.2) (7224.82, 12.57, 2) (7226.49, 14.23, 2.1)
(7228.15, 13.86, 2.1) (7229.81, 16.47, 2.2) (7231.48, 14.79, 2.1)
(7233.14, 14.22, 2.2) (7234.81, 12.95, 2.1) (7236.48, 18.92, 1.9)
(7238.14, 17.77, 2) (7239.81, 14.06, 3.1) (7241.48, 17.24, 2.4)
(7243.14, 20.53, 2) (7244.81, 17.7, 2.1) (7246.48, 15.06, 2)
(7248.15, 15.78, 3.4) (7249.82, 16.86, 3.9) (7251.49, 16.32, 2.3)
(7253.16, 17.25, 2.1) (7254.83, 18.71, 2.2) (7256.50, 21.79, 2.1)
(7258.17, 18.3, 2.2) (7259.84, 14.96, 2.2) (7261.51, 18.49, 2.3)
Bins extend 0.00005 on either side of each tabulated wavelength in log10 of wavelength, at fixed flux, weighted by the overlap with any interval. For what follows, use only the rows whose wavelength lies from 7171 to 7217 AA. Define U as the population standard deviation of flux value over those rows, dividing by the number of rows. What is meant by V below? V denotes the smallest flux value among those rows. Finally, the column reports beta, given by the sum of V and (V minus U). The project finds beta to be 18.8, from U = 2.2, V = 10.47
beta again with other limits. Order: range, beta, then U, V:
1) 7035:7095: 17.0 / 3.2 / 10.1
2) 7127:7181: 23.2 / 2.4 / 12.8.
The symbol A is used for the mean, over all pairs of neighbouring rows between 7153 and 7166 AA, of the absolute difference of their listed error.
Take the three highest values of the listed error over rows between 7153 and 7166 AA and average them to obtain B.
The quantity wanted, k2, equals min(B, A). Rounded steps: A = 0.3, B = 3.2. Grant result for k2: 0.29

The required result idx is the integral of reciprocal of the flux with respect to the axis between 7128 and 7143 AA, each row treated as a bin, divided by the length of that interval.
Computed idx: 0.0620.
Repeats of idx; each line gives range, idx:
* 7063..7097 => 0.0571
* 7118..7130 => 0.0660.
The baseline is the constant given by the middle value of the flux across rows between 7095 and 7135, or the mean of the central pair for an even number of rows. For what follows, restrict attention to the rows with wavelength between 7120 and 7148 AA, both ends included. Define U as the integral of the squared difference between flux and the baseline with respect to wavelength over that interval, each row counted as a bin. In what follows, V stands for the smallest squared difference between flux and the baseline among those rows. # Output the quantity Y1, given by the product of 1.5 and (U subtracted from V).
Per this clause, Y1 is -234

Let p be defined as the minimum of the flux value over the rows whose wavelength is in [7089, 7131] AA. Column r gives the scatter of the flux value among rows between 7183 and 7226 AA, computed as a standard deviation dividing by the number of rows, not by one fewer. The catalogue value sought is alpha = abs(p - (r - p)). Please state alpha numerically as 18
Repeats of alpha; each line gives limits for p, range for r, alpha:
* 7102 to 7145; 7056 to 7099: 21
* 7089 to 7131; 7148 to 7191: 18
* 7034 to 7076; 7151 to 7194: 26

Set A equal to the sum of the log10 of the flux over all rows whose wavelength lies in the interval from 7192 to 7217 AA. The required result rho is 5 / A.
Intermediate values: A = 17.8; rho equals 0.281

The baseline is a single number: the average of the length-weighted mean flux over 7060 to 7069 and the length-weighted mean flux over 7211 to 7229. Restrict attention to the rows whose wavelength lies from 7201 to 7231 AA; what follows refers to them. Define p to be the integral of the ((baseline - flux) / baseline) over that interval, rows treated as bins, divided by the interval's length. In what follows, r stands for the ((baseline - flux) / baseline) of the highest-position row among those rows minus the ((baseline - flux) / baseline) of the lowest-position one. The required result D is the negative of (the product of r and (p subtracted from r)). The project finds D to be -0.040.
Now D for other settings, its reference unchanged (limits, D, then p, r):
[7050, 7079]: -0.167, -0.13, -0.5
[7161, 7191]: -0.034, -0.03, 0.2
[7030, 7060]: -0.176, -0.02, -0.4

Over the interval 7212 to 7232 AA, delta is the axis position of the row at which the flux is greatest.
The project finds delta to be 7218.17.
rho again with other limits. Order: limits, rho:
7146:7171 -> 0.275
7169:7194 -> 0.274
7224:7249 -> 0.279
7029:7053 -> 0.275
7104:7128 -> 0.276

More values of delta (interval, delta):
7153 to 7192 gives 7165.18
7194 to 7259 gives 7256.50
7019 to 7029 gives 7027.92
